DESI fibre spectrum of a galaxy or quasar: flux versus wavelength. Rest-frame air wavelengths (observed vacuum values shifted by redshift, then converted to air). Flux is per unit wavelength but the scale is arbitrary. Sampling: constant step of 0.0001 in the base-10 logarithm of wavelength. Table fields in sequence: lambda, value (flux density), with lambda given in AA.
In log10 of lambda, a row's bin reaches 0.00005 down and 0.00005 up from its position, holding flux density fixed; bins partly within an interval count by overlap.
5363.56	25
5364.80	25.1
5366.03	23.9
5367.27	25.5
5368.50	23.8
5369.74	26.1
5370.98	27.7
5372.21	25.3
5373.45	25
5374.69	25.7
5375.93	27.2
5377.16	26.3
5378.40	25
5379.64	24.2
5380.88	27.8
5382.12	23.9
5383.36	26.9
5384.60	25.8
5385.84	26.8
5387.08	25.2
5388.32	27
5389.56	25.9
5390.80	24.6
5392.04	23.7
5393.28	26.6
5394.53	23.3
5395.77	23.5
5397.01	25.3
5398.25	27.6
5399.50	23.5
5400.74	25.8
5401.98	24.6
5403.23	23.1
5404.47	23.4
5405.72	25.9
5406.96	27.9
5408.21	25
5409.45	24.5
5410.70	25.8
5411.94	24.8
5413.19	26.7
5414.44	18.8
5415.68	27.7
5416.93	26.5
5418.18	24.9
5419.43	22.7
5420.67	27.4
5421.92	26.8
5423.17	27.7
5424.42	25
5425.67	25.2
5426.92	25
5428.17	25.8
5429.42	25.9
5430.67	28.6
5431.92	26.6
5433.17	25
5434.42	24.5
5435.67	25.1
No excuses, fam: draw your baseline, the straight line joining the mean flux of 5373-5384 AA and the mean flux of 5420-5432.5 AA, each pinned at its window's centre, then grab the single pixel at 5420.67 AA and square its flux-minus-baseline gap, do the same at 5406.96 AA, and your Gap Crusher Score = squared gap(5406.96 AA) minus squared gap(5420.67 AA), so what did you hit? 1.9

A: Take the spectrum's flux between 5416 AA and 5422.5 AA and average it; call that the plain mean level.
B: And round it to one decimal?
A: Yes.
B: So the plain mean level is 25.7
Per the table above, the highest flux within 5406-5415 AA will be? 27.9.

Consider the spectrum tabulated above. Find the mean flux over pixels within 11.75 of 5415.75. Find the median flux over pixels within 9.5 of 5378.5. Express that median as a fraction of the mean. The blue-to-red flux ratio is 1.02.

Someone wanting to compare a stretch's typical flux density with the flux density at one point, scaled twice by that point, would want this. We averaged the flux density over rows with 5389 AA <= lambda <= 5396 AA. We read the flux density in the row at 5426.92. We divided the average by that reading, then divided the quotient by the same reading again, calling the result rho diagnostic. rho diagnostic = 0.0394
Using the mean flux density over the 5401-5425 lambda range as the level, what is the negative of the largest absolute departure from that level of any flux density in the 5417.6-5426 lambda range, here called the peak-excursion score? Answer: -2.5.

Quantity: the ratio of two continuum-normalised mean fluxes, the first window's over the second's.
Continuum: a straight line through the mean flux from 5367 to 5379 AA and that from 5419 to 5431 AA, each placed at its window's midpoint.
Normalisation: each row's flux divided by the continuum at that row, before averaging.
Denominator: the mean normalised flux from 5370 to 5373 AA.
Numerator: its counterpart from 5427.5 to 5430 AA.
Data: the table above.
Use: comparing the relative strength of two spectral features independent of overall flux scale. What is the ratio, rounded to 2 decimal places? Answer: 0.97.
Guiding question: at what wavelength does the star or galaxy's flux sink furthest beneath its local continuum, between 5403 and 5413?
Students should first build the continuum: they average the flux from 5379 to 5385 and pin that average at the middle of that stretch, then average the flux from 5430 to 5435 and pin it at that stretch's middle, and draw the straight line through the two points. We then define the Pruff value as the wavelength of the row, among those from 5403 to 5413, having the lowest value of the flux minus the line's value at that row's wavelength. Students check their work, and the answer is 5403.23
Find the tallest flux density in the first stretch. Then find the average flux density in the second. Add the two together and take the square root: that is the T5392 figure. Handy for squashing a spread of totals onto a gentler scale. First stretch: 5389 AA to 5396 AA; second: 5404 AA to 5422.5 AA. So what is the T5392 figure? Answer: 7.20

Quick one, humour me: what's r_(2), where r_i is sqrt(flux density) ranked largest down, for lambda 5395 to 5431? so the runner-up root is 5.28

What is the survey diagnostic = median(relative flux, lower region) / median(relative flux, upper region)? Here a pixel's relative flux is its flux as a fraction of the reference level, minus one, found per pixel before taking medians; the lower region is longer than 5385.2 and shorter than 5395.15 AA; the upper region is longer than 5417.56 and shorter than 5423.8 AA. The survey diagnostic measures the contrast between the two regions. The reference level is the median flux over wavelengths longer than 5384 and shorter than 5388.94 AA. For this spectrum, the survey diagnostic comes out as -1.5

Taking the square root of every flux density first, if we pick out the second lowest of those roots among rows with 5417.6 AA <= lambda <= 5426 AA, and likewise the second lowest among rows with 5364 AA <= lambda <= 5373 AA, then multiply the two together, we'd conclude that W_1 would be 24.4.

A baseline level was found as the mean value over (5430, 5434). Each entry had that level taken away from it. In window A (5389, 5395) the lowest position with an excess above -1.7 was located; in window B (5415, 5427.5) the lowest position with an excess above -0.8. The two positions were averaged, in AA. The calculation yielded 5402.6 AA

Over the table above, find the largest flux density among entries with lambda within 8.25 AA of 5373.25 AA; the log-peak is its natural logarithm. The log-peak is 3.325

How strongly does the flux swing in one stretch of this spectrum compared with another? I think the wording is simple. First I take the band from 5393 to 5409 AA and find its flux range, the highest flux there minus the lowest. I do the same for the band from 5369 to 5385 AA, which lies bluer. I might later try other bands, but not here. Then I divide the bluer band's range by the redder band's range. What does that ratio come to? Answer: 0.81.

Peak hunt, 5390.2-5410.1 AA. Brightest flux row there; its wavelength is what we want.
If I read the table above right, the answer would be 5406.96 AA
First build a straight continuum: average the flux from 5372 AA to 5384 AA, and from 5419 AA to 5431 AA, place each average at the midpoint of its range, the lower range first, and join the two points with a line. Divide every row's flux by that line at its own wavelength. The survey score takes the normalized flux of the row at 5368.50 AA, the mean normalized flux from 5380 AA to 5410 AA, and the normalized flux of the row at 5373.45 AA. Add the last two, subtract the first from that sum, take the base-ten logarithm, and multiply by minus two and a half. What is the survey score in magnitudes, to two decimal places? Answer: -0.03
